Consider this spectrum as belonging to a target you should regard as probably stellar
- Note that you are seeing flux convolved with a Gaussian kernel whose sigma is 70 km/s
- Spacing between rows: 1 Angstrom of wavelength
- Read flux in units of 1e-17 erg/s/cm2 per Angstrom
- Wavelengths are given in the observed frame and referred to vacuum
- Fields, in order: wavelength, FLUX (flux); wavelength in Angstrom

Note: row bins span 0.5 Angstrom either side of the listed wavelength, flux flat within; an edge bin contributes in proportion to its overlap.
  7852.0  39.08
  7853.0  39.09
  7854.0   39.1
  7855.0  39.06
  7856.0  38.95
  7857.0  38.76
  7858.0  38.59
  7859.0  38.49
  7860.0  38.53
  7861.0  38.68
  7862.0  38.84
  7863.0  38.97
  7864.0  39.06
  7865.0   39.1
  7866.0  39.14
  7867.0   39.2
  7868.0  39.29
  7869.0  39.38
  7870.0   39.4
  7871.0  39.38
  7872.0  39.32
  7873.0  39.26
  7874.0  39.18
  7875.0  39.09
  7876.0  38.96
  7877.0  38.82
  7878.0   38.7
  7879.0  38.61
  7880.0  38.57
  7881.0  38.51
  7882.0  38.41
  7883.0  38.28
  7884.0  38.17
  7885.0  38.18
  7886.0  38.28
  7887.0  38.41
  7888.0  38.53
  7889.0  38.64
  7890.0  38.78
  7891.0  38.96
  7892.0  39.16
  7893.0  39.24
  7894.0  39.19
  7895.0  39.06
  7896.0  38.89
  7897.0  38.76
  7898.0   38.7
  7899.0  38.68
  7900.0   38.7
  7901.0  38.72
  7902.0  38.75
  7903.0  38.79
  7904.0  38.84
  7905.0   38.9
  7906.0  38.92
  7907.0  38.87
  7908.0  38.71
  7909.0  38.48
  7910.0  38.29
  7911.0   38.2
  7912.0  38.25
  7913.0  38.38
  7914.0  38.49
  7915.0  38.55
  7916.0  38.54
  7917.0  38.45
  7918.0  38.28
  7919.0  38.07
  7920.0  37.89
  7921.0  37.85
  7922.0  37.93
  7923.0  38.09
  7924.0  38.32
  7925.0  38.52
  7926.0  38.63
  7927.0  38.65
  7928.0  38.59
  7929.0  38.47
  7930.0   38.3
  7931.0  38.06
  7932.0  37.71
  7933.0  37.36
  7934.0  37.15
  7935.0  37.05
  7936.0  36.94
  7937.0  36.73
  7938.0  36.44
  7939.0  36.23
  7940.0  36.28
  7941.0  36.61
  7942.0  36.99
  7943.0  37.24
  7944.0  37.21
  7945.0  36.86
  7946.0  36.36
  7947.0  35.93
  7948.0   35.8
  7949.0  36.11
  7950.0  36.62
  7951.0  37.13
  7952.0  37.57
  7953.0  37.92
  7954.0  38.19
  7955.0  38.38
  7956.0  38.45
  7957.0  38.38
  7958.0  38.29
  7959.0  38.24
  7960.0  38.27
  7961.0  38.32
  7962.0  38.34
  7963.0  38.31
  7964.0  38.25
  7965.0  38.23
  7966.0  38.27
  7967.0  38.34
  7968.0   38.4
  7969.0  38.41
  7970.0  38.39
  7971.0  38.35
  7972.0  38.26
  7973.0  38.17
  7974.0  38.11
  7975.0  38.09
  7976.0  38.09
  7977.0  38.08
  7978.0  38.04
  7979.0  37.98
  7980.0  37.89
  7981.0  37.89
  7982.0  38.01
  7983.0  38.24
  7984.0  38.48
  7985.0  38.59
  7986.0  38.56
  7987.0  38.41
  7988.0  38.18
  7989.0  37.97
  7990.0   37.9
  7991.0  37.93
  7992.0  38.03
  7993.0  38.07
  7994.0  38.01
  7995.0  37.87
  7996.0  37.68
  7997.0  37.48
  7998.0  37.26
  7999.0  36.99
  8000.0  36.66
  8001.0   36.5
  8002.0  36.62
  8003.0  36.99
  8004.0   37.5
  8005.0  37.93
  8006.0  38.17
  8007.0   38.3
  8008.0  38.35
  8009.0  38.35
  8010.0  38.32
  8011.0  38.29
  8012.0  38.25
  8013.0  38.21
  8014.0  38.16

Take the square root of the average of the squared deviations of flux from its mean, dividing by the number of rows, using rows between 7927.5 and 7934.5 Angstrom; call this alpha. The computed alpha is 0.52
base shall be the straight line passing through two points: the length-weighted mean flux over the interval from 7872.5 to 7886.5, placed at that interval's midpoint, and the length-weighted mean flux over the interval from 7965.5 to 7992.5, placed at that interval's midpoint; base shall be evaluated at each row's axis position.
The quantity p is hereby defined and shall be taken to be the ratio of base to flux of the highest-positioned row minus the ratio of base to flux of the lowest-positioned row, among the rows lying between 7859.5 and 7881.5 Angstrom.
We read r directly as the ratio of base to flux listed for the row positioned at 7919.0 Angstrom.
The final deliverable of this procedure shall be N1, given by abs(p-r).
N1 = 1.01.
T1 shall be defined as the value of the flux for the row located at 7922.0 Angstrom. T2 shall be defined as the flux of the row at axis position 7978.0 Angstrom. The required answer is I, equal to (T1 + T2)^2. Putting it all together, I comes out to 5771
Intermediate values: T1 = 37.93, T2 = 38.04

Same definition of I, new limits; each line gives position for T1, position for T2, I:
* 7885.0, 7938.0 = 5568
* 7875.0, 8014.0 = 5968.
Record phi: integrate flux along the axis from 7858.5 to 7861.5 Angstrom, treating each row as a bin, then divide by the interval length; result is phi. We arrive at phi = 38.57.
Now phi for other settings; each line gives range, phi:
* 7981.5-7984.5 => 38.24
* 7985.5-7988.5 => 38.38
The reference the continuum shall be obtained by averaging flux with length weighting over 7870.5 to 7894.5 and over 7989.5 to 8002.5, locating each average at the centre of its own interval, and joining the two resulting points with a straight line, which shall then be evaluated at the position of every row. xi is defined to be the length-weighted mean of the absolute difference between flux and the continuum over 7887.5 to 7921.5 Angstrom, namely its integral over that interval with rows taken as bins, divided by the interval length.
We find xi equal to 0.24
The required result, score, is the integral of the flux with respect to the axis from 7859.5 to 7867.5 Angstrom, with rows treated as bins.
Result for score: 312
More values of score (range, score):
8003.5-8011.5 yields 305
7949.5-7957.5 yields 303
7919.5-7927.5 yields 306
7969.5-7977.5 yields 306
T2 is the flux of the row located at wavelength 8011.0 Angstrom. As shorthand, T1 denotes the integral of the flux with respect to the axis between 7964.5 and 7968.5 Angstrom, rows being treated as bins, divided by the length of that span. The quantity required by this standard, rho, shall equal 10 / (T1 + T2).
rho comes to 0.131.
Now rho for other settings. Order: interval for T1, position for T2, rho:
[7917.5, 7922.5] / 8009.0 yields 0.131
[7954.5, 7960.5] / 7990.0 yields 0.131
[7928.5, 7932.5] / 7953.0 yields 0.131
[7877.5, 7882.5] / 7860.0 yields 0.130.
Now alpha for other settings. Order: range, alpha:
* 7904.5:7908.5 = 0.08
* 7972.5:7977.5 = 0.03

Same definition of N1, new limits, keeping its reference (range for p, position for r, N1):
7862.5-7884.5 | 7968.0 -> 0.98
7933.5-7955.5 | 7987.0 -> 1.03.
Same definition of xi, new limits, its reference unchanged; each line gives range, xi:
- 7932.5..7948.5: 1.41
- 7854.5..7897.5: 0.30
